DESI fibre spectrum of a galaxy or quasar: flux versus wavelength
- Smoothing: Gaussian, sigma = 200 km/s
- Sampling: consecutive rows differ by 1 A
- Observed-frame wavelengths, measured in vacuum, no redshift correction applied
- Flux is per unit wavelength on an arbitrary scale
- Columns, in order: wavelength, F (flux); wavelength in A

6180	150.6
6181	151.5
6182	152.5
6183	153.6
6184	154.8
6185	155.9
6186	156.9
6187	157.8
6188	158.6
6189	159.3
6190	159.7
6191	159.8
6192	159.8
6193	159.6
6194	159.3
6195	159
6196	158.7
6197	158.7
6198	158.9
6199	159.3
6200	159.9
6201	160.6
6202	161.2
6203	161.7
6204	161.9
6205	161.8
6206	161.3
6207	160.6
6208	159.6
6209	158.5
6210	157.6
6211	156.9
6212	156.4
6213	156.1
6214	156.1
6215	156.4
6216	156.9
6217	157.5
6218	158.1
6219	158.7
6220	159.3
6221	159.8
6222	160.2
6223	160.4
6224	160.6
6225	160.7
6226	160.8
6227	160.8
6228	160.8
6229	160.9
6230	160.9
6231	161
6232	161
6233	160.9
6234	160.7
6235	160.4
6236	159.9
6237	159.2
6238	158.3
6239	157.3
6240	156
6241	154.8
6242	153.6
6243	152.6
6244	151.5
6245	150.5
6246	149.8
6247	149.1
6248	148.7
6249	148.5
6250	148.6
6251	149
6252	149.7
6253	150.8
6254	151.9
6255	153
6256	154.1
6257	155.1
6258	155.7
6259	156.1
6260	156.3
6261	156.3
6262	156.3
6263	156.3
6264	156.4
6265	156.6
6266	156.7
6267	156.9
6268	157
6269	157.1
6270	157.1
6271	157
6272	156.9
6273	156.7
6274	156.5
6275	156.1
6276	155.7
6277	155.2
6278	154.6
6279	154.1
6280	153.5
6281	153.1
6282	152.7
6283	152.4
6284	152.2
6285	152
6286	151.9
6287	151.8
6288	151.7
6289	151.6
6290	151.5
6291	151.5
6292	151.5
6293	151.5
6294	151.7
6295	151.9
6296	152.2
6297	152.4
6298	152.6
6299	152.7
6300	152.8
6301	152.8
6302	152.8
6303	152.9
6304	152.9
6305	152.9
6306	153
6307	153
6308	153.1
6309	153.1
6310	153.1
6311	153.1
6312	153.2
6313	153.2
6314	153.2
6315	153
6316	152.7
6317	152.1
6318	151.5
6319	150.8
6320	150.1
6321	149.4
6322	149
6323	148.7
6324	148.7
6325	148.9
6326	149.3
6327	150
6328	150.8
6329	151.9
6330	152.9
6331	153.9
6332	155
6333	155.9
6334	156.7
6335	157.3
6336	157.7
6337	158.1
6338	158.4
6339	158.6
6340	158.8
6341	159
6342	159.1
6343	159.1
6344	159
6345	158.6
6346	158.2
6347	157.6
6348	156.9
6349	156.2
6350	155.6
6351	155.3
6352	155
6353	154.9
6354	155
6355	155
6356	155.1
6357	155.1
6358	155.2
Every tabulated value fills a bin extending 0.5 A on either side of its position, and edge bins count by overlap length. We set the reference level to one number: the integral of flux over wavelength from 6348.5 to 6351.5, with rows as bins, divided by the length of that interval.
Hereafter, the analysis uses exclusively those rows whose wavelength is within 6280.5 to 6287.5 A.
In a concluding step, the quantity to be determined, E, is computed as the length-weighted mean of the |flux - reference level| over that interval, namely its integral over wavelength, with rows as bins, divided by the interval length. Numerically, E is 3.4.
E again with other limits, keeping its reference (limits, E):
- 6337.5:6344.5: 3.2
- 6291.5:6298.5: 3.7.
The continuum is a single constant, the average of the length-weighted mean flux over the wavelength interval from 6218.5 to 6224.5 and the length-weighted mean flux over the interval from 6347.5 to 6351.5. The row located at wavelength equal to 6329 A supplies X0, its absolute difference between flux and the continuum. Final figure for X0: 6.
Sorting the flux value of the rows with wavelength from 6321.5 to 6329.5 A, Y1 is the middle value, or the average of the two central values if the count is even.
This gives 149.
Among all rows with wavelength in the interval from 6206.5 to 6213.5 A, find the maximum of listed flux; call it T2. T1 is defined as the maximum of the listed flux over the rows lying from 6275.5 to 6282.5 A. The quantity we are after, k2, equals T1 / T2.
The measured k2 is 0.97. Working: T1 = 155.7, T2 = 160.6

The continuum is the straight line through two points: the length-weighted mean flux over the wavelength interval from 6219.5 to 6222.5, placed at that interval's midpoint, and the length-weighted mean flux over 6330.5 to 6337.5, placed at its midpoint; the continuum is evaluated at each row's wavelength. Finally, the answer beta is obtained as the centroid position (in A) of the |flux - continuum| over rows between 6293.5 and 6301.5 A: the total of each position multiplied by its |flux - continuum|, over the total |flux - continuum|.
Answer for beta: 6297.3 A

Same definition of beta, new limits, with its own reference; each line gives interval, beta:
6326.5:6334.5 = 6328.9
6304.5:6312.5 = 6308.4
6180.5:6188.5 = 6183.5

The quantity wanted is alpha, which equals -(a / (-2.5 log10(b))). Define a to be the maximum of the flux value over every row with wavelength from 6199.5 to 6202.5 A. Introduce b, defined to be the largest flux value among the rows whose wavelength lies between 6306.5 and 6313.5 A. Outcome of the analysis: 29.5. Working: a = 161.2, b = 153.2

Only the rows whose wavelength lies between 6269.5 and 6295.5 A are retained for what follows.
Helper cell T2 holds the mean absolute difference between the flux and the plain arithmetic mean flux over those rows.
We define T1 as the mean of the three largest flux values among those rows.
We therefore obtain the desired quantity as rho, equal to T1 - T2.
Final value 155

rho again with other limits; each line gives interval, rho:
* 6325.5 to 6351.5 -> 157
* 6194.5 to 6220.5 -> 160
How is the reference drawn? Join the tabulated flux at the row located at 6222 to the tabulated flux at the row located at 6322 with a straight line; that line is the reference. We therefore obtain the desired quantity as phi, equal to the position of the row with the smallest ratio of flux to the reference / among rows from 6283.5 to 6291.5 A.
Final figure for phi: 6285 A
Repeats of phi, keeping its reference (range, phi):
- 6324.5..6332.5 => 6325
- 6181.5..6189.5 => 6182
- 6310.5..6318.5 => 6318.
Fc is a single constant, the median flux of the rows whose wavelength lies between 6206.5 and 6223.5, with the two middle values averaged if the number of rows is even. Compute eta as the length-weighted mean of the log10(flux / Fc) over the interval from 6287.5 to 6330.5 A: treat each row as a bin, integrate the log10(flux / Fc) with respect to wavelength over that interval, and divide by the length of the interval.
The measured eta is -0.0177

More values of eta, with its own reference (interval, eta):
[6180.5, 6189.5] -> -0.0068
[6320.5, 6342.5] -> -0.0115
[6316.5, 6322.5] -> -0.0215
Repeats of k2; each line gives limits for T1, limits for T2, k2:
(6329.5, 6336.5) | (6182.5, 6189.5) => 0.99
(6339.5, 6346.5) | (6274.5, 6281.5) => 1.02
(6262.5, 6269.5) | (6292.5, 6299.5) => 1.03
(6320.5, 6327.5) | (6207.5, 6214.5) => 0.94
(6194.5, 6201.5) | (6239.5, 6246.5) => 1.03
